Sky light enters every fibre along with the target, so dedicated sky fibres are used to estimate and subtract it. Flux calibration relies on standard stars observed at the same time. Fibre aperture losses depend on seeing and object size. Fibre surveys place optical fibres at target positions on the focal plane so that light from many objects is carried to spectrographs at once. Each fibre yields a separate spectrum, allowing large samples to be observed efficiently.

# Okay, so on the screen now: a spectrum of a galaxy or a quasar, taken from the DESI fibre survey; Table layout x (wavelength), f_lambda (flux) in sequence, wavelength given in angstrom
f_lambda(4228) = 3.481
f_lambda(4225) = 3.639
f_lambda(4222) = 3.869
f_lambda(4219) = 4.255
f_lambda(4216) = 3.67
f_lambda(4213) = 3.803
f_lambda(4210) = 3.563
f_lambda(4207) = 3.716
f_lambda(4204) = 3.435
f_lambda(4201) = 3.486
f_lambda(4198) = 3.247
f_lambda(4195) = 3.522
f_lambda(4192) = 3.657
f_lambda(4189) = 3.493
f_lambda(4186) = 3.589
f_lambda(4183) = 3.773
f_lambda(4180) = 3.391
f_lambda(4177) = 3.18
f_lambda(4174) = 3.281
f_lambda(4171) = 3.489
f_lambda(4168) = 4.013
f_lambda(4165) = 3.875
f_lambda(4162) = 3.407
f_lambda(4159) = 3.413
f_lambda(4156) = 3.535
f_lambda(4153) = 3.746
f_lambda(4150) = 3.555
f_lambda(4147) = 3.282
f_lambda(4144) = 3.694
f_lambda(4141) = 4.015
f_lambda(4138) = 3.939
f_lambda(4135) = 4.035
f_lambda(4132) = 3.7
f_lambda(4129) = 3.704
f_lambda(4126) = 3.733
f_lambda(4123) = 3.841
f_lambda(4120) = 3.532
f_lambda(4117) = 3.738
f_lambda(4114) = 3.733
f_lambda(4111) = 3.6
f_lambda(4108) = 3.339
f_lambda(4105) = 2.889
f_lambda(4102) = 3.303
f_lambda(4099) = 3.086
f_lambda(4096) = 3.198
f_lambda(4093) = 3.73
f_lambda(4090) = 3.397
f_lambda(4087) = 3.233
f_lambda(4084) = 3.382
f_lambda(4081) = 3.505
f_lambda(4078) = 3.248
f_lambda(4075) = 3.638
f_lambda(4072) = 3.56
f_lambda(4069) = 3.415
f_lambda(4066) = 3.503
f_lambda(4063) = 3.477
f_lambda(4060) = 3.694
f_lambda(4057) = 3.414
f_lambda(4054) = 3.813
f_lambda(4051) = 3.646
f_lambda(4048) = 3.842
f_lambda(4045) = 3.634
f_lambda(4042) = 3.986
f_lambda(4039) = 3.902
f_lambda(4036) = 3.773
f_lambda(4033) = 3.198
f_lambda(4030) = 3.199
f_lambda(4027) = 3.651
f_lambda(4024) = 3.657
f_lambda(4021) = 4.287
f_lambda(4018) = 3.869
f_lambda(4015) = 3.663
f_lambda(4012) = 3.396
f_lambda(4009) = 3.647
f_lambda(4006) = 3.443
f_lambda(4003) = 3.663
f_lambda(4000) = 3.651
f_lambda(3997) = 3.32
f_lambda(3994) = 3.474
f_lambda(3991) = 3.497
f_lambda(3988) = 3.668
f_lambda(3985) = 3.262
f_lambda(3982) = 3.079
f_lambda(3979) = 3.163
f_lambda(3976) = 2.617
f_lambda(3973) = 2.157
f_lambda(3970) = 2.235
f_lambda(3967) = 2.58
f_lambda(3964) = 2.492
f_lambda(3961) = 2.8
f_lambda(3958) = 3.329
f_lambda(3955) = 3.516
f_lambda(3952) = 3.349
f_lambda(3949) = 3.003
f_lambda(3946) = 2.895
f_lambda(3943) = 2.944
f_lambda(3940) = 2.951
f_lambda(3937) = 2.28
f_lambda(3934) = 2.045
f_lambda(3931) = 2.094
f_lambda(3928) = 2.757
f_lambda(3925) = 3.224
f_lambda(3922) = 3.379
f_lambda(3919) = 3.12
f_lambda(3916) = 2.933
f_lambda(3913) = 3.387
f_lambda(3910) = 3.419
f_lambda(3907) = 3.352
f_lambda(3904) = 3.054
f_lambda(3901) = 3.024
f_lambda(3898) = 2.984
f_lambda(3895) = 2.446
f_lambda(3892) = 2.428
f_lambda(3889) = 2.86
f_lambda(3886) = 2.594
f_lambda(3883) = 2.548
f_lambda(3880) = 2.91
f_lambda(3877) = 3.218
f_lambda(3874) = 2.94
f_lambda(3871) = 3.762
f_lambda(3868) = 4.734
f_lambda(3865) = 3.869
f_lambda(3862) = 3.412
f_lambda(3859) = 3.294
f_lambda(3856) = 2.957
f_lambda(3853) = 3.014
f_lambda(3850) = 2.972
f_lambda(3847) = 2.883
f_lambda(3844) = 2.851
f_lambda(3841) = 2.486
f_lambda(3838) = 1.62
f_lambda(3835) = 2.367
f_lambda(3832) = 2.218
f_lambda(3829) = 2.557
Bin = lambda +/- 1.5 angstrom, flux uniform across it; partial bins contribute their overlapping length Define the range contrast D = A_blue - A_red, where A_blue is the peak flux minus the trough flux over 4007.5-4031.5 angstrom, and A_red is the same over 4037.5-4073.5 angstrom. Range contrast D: 0.5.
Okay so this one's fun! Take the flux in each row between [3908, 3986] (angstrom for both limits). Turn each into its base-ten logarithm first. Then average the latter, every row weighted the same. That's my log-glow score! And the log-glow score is 0.455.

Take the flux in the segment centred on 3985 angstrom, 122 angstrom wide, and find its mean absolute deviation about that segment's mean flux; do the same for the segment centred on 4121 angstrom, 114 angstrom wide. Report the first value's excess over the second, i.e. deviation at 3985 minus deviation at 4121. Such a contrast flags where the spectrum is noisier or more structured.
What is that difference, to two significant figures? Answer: 0.23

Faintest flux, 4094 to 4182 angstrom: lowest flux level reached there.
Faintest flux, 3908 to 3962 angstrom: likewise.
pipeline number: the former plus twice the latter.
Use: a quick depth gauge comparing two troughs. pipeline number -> 7.0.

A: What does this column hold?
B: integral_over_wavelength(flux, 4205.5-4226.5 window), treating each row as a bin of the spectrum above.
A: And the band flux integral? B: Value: 80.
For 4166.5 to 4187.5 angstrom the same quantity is 74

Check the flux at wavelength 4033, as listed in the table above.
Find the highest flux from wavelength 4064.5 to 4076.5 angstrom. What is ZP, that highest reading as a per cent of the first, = 114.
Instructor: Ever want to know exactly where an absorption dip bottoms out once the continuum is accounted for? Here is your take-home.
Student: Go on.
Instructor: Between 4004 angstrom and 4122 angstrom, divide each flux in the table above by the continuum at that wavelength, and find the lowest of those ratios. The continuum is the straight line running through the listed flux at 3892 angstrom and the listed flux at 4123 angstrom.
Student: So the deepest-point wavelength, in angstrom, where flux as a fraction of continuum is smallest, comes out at 4105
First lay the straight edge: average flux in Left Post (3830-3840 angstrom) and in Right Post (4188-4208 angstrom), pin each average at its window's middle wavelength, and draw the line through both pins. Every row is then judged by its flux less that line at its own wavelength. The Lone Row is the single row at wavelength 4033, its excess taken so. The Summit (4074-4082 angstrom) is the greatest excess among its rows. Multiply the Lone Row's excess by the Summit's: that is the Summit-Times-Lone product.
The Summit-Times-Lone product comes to 0.2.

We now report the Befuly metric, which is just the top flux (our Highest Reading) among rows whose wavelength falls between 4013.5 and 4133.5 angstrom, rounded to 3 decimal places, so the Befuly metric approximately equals 4.287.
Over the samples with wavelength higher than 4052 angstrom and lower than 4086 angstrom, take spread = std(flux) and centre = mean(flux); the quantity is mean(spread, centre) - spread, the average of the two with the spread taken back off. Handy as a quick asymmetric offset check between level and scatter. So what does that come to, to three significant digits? 1.68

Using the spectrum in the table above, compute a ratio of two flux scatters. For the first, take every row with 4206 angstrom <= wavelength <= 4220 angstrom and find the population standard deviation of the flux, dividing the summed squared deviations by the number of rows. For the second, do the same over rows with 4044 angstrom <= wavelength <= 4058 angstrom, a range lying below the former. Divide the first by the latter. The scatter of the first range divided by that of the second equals 1.6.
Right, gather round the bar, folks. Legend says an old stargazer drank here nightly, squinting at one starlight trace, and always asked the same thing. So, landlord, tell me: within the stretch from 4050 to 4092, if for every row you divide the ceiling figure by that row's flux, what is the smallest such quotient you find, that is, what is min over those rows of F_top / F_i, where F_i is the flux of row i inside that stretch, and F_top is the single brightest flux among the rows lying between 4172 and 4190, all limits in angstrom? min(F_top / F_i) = 0.99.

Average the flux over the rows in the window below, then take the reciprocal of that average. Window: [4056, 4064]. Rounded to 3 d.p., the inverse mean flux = 0.283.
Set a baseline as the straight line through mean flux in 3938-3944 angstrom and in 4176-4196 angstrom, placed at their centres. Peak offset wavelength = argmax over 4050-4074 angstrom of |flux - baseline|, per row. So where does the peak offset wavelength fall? 4054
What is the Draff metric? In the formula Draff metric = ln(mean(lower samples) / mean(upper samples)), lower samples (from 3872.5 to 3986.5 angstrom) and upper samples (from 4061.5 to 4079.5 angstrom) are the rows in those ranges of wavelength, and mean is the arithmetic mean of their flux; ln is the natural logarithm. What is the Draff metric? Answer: -0.19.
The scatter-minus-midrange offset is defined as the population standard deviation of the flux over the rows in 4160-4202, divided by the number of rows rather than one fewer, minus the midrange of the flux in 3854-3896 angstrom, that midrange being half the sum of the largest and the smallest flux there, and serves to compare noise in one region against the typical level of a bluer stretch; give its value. -3.4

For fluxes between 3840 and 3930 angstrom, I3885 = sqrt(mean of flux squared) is 3.13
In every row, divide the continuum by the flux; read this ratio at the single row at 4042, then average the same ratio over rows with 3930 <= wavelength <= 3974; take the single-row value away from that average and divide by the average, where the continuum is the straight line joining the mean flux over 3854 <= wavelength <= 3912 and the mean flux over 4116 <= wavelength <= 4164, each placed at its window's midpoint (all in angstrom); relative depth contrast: 0.30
